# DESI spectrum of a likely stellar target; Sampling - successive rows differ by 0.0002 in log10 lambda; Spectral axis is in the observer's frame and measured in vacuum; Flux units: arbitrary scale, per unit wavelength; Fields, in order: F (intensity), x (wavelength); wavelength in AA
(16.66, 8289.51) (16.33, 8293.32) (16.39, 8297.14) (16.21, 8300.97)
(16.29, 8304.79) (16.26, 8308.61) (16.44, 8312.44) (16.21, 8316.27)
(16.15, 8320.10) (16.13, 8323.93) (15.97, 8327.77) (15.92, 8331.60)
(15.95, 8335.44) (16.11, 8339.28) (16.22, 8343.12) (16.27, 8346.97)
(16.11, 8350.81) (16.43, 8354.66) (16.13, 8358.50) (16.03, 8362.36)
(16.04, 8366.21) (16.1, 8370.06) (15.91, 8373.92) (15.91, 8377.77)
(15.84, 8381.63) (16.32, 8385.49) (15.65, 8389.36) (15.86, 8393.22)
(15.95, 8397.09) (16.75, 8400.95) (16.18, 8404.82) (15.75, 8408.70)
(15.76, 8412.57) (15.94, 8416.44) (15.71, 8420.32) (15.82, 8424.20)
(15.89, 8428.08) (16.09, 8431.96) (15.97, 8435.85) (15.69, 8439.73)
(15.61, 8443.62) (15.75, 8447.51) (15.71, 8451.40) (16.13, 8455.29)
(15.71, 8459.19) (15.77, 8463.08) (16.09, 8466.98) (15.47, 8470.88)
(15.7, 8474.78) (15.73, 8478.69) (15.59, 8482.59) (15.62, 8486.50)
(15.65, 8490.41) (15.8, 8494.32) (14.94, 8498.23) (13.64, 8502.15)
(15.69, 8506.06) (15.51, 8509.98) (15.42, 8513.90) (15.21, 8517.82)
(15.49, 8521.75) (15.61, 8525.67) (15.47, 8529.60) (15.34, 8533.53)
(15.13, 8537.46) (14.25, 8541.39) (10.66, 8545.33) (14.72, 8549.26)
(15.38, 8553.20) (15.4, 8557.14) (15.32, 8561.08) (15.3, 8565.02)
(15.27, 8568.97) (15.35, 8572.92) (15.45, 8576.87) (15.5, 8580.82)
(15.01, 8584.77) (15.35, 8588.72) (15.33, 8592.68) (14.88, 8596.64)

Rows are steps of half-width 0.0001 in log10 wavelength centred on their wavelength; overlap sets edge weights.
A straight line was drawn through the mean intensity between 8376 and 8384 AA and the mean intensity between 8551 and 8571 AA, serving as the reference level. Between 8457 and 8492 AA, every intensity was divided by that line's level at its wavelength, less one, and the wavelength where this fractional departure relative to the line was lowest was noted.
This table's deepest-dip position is 8470.88 AA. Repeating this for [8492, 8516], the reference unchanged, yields 8502.15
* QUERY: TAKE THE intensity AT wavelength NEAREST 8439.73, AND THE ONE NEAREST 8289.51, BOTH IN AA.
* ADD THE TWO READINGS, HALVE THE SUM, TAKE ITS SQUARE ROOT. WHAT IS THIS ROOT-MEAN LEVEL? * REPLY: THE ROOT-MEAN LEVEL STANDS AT 4.02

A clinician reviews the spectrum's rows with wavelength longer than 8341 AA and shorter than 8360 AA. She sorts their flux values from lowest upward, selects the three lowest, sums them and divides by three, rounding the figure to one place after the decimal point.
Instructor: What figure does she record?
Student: 16.2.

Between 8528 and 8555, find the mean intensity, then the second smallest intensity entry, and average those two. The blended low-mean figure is 14.3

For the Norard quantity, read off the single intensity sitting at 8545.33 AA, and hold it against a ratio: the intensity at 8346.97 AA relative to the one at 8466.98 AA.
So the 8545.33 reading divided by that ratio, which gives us 10.54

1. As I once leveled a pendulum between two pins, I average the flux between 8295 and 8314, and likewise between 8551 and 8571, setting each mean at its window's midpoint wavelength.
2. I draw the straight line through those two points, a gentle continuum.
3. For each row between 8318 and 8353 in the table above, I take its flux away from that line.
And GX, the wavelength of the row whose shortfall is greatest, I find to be 8331.60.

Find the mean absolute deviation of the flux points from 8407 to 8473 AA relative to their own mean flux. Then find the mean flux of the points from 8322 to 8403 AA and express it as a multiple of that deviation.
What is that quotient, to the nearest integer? 112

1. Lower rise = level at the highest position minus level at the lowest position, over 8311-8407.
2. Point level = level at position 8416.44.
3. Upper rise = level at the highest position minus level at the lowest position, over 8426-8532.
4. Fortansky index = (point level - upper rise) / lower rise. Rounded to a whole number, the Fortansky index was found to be -63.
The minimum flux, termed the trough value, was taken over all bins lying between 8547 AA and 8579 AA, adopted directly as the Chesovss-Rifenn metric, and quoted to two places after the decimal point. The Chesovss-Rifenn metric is 14.72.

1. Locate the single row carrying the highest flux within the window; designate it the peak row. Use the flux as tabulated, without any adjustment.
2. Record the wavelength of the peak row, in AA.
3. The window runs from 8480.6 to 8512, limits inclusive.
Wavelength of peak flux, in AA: 8494.32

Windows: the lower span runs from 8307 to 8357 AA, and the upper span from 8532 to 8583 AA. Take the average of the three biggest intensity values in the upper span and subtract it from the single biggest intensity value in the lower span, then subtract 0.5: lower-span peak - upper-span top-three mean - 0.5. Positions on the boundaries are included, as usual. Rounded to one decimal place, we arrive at 0.5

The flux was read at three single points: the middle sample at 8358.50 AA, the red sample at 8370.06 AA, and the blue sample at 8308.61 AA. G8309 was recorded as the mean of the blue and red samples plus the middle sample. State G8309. 32.3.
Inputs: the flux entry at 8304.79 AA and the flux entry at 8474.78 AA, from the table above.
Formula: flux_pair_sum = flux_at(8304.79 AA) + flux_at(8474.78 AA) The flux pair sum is 32.0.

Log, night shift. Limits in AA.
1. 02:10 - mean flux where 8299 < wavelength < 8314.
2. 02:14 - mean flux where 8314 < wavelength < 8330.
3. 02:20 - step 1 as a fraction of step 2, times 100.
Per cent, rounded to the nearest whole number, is 101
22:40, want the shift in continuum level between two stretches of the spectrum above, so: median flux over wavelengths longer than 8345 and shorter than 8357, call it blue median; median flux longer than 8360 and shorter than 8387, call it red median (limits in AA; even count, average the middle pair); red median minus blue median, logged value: -0.24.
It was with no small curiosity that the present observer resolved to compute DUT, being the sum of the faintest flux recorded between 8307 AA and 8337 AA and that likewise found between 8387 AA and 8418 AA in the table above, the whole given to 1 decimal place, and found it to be 31.6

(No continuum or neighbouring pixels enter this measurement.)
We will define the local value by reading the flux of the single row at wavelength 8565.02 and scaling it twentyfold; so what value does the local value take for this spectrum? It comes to 306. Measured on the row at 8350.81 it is 322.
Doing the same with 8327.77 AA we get 319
